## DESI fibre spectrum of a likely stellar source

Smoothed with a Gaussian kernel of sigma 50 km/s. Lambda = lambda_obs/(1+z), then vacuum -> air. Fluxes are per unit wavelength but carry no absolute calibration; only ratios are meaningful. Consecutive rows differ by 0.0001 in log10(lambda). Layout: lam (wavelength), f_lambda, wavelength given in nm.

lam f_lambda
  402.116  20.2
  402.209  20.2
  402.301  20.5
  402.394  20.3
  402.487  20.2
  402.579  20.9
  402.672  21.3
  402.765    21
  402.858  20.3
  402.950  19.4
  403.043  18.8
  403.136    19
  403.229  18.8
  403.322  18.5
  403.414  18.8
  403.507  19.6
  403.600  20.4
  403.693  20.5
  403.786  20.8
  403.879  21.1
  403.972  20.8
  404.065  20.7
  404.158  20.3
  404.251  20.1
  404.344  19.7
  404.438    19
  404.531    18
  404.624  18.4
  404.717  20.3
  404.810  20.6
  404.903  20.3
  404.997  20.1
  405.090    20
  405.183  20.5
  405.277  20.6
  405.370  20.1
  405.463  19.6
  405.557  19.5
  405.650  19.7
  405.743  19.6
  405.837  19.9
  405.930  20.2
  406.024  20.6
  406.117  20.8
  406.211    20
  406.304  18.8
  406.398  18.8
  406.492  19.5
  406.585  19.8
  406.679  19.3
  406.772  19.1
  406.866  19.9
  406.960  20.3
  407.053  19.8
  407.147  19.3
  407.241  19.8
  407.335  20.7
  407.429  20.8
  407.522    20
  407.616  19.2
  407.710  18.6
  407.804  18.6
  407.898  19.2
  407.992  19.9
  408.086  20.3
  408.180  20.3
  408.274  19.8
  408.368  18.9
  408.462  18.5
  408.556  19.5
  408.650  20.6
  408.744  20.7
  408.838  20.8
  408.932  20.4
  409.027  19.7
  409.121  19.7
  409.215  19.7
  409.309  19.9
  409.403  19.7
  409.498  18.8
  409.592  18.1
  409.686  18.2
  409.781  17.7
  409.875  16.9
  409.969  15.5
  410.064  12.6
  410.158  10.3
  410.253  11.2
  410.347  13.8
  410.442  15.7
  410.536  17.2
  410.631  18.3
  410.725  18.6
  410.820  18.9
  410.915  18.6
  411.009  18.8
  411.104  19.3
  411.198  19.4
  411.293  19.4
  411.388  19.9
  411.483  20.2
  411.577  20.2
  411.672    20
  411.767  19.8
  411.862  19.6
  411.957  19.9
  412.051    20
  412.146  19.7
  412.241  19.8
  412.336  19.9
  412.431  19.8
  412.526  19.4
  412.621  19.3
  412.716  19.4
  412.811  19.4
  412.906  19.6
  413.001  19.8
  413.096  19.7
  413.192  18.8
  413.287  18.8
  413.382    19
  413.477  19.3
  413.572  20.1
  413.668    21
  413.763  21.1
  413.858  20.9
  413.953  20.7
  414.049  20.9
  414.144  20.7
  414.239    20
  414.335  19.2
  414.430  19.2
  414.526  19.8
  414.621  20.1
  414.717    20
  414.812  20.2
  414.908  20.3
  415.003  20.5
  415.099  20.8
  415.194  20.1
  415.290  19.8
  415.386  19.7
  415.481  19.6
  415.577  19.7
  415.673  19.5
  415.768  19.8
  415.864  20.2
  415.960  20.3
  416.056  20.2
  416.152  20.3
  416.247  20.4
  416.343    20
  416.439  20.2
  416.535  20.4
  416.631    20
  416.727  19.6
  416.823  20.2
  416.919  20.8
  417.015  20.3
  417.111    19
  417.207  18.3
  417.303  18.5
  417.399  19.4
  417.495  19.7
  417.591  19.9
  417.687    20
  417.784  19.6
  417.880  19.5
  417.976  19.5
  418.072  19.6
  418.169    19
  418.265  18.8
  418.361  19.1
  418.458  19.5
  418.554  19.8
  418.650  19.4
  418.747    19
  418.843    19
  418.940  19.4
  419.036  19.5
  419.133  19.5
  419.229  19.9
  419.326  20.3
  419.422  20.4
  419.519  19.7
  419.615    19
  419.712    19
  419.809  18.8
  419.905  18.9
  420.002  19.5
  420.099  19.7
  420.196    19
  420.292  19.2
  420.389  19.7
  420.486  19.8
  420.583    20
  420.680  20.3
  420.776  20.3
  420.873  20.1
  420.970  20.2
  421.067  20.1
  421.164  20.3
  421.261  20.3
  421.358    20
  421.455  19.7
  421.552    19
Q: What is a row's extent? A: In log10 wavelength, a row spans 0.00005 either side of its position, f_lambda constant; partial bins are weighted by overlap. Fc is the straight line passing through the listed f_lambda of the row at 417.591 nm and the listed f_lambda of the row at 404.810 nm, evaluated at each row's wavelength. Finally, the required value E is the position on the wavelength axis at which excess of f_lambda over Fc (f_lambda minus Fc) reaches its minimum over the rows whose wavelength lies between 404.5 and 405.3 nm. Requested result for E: 404.531 nm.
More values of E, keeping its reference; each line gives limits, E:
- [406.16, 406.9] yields 406.304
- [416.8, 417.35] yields 417.207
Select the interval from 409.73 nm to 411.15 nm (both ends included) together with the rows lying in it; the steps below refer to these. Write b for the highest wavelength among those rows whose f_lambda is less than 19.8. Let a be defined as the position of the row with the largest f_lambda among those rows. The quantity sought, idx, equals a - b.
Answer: 0.00 nm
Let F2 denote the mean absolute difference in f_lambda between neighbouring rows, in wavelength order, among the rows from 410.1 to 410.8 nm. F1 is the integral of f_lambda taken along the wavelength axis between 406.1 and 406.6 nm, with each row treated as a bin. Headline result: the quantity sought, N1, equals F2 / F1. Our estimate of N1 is 0.14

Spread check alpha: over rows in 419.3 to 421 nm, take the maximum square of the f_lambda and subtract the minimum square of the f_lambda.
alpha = 63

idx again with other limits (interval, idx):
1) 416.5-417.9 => -0.96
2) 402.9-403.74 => 0.19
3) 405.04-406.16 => 0.37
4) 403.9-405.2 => -0.65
